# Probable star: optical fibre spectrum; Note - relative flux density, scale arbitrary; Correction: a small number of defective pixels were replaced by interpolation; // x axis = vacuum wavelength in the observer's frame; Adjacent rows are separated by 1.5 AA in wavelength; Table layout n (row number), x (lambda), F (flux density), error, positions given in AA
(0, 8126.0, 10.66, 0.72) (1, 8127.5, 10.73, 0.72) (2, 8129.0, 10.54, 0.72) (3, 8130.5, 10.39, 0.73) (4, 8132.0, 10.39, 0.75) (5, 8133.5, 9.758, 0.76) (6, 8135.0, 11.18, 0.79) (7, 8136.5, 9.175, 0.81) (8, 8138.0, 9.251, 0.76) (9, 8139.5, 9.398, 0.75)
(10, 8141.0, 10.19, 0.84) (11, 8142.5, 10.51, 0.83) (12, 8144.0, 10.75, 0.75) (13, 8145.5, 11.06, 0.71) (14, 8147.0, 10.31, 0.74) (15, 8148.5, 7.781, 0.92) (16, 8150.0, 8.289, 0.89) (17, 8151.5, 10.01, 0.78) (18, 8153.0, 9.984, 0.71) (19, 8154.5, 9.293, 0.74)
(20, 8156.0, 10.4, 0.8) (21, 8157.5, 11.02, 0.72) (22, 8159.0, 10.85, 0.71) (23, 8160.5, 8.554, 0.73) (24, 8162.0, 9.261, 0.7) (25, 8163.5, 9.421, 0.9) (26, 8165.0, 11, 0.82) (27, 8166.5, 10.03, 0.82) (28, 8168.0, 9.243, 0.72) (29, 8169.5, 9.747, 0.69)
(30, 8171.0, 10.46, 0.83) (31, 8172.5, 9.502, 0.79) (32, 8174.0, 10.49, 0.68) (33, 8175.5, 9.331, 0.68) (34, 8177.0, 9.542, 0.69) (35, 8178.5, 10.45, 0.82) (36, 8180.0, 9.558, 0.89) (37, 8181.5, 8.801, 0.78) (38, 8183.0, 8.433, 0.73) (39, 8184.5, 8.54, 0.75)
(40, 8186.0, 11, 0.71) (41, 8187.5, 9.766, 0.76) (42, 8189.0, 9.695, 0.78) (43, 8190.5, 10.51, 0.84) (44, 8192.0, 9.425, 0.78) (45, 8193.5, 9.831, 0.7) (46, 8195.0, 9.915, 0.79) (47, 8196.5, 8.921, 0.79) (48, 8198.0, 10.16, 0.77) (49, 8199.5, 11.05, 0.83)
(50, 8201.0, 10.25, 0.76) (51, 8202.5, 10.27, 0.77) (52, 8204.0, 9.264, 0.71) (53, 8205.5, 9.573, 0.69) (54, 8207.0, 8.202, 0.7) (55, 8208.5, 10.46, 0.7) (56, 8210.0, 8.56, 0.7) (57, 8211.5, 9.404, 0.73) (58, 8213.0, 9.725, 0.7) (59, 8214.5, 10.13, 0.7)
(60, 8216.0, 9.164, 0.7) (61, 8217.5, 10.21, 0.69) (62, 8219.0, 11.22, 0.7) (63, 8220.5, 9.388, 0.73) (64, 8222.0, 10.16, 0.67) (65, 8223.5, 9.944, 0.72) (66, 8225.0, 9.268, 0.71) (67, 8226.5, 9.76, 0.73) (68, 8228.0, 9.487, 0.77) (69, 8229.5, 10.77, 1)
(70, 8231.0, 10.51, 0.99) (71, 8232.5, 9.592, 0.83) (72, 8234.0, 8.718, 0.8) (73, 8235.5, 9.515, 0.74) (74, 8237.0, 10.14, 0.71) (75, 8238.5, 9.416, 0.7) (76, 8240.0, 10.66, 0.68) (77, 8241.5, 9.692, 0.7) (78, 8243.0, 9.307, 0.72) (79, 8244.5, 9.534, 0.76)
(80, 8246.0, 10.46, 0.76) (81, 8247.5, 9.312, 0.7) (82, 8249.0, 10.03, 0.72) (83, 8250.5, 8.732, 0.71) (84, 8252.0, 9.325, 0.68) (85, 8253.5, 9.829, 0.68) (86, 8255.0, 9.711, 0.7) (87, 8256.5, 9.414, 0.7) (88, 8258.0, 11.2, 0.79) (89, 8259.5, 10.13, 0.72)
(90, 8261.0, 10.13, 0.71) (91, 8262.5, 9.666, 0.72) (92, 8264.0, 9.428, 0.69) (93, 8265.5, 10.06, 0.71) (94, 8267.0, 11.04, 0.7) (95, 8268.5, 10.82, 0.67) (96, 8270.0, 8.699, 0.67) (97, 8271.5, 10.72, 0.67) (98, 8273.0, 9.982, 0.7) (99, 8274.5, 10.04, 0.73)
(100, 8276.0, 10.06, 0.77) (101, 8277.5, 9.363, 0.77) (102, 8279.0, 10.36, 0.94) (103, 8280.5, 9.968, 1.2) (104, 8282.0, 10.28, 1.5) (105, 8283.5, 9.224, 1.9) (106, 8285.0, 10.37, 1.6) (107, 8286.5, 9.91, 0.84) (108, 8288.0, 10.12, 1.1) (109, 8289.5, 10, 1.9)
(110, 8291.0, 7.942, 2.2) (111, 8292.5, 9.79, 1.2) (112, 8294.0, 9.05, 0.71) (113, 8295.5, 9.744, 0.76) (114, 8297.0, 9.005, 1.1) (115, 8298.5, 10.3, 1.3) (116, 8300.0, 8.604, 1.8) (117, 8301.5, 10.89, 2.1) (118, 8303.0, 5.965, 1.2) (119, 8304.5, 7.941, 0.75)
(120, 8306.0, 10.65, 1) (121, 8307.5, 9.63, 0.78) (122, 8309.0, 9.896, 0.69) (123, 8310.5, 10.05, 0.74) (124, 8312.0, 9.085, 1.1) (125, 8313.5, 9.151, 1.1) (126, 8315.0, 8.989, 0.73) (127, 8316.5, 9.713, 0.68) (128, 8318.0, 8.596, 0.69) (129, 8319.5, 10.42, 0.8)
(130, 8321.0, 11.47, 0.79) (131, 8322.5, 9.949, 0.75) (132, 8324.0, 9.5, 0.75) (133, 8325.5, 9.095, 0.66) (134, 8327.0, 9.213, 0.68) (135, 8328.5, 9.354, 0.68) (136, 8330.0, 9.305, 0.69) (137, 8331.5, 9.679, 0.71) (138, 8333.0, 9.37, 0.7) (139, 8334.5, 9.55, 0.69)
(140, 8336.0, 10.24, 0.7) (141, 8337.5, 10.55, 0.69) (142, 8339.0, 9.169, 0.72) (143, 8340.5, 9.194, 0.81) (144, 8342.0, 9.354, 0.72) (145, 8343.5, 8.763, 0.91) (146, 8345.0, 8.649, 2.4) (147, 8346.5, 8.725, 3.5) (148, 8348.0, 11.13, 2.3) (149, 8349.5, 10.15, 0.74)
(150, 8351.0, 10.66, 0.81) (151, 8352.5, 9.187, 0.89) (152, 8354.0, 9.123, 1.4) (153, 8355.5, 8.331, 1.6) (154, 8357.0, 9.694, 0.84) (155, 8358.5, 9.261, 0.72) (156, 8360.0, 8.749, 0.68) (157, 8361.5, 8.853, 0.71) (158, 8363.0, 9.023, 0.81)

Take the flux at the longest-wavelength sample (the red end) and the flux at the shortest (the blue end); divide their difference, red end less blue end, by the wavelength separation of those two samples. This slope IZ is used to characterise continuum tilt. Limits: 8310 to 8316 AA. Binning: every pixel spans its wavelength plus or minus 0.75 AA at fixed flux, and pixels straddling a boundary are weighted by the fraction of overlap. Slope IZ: -0.24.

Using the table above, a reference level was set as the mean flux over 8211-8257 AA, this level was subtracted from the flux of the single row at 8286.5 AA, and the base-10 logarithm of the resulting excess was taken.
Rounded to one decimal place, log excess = -0.8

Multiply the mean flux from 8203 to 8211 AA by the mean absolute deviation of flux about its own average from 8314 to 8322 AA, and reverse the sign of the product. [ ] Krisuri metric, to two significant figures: -8.2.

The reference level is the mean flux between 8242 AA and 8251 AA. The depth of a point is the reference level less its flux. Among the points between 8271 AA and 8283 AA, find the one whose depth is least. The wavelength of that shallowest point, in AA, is 8271.5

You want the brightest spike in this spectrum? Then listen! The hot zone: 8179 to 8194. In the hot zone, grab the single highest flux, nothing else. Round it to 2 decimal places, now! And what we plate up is 11.00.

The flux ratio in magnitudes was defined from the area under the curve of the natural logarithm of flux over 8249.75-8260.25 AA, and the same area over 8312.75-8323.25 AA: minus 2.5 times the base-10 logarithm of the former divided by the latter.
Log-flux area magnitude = -0.001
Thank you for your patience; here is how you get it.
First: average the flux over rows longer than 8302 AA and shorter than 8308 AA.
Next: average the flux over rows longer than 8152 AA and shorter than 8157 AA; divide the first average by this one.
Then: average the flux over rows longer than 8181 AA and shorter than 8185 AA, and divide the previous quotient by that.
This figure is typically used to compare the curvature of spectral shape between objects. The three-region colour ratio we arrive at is 0.101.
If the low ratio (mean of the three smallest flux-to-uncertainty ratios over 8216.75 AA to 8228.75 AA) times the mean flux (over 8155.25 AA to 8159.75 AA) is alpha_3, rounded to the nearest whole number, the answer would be 137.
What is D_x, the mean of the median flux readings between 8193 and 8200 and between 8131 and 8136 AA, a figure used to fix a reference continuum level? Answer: 10.2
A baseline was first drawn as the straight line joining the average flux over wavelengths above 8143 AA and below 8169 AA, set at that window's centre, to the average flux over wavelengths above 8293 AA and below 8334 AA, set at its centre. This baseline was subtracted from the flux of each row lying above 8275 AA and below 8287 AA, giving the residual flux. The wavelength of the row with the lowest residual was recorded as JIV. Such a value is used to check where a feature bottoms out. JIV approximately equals 8283.5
